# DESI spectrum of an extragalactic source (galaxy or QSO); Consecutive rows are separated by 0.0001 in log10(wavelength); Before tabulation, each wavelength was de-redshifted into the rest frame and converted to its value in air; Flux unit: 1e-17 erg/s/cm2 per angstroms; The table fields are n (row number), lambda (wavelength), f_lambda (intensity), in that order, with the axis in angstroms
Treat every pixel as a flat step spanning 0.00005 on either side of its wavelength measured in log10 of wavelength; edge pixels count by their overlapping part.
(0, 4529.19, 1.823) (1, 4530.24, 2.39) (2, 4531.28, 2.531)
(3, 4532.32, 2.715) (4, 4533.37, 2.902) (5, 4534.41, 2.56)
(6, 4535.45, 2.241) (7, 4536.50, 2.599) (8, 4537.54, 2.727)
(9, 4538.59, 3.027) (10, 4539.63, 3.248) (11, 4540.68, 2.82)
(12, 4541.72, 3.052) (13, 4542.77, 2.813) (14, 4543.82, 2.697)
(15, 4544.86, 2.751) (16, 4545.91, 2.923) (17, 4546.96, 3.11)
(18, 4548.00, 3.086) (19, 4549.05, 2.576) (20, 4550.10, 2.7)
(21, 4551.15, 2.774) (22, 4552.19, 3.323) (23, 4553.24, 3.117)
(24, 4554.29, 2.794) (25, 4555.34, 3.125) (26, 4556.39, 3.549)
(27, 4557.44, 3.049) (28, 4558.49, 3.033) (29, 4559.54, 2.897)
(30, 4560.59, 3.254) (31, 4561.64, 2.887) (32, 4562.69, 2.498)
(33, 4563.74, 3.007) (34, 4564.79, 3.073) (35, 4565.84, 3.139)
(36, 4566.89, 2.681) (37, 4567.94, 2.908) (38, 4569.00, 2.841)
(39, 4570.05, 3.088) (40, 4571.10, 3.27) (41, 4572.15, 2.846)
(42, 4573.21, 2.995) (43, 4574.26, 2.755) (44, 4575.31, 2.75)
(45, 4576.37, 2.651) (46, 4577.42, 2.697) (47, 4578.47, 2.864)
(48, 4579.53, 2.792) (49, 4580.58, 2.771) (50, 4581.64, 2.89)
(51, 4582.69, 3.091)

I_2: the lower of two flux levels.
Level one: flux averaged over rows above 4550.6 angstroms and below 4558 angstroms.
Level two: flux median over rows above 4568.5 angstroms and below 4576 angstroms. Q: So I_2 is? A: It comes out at 2.85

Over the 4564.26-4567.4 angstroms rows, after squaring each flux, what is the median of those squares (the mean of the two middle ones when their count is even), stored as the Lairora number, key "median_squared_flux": 9.4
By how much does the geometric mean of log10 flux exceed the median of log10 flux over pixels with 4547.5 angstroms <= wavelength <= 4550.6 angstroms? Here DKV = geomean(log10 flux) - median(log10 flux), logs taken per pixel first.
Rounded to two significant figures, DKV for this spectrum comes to 0.011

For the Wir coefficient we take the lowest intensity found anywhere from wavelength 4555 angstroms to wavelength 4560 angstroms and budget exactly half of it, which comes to 1.45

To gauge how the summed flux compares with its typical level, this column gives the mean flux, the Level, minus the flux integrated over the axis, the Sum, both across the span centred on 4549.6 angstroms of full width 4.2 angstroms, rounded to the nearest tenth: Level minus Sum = -8.9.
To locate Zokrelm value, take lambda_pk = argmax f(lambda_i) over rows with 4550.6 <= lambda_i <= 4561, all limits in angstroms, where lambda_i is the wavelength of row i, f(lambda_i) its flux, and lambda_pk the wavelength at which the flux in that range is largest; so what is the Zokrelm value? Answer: 4556.39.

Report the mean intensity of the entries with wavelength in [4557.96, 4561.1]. 3.06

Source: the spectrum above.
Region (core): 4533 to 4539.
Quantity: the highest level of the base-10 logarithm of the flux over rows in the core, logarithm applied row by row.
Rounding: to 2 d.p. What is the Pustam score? 0.48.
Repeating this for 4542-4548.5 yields 0.49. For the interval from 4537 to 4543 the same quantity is 0.51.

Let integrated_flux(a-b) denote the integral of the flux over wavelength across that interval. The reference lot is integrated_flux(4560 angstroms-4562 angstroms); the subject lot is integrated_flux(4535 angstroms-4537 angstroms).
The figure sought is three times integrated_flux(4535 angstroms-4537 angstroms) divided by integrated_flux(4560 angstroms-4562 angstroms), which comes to 2.35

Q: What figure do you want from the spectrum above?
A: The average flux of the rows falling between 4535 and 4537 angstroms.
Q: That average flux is 2.42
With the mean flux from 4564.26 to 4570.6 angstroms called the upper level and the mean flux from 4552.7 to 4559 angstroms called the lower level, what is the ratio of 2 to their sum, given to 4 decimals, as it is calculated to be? 0.3297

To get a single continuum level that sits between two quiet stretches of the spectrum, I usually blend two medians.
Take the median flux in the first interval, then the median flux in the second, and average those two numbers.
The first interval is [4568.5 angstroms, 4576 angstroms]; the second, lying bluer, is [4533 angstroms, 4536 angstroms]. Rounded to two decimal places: 2.70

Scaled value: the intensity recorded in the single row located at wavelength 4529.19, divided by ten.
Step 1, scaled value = 0.18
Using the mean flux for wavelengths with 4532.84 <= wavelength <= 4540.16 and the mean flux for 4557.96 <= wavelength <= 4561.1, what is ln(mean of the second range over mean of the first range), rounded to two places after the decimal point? 0.10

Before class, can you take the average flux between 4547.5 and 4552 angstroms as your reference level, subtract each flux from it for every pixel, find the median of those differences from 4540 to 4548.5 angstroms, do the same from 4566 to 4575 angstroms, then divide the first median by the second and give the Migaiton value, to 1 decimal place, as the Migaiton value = 0.9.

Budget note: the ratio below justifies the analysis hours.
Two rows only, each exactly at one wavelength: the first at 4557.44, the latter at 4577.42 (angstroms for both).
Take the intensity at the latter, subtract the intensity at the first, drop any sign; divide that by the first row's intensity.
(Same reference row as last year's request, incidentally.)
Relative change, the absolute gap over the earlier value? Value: 0.115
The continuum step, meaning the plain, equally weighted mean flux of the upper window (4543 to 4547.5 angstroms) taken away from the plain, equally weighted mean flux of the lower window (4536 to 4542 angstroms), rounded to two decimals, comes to 0.04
